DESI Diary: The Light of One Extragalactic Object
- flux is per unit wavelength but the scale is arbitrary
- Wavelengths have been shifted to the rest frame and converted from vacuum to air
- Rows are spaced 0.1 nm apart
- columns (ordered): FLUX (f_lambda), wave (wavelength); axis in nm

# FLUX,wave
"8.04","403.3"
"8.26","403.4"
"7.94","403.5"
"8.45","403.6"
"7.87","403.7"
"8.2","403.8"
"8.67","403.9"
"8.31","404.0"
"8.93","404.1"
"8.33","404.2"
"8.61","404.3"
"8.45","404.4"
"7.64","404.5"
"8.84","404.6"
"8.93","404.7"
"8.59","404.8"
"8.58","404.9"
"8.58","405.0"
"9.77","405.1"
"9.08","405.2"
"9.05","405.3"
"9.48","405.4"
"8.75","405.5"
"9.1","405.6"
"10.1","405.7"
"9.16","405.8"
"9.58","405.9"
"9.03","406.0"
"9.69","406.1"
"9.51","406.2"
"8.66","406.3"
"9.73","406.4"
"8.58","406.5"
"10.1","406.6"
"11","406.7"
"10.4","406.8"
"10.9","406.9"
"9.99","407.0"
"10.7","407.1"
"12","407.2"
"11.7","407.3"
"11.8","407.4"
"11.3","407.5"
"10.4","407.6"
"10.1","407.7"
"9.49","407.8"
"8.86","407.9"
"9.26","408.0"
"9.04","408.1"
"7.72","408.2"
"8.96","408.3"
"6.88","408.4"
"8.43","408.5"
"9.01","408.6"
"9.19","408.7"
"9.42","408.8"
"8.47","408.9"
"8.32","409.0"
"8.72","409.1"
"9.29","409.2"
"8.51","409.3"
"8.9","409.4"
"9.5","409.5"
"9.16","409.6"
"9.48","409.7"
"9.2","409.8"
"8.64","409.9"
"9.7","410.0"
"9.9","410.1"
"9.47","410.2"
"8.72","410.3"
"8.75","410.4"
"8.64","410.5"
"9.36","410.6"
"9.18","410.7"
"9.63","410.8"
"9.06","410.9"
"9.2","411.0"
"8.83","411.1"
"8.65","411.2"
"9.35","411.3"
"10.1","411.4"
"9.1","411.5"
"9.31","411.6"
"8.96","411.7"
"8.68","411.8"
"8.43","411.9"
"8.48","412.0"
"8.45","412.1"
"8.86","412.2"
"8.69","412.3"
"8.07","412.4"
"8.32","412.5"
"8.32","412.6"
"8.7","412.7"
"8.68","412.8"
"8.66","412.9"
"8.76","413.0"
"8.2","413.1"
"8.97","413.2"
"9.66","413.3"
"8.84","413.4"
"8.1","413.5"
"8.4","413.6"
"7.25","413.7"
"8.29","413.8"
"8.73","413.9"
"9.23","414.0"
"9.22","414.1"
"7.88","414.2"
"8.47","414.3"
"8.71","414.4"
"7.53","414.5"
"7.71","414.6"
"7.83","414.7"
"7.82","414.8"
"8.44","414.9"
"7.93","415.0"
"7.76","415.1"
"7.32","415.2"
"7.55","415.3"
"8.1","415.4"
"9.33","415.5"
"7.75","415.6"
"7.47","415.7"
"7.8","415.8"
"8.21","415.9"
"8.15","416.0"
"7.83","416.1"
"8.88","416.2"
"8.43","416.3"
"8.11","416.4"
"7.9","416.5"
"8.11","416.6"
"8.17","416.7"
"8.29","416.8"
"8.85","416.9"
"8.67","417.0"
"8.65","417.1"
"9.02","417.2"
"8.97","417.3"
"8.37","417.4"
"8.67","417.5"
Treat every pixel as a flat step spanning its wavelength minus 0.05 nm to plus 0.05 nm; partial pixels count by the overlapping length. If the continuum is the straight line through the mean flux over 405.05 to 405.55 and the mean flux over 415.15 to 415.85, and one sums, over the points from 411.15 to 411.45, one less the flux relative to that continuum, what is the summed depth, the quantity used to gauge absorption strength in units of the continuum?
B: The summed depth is -0.33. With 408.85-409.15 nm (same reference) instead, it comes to 0.08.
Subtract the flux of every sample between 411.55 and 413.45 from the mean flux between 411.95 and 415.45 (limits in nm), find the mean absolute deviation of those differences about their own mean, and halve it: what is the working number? 0.135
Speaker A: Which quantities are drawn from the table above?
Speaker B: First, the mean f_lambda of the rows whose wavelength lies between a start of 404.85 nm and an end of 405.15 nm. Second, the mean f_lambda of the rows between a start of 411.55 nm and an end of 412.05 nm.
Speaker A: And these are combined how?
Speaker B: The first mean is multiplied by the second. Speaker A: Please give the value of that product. 79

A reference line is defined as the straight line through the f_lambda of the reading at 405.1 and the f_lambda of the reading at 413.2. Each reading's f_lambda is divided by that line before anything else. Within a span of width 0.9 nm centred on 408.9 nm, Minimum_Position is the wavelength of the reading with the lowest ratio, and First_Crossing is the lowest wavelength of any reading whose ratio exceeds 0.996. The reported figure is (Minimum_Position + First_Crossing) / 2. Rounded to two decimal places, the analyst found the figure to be 408.90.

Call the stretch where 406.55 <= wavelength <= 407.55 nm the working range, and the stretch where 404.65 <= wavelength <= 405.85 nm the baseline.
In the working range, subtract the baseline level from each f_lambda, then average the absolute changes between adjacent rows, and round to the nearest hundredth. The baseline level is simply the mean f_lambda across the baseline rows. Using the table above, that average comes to 0.65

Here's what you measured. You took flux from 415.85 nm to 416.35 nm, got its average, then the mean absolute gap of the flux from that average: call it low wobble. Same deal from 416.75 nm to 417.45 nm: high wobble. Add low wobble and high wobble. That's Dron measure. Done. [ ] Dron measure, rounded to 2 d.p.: 0.51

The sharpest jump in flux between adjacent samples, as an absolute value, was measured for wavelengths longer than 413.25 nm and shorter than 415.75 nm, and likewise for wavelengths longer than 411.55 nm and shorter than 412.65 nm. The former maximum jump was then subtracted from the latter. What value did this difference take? -1.0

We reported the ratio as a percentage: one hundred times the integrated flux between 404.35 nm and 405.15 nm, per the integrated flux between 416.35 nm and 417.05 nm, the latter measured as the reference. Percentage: 119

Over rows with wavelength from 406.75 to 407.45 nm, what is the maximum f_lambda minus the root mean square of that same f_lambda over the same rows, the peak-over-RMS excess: 0.91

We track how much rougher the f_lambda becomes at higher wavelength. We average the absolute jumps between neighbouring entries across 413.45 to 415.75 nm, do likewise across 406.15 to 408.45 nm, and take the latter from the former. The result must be -0.25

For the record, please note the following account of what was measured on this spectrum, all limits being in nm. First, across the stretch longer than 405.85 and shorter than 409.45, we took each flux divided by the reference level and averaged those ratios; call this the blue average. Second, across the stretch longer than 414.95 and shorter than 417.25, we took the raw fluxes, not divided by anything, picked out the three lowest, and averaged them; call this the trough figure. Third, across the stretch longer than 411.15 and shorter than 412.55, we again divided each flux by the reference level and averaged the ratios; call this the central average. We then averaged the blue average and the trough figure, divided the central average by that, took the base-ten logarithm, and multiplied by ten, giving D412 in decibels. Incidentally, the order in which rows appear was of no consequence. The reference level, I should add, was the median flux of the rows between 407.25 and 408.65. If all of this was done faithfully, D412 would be -6.44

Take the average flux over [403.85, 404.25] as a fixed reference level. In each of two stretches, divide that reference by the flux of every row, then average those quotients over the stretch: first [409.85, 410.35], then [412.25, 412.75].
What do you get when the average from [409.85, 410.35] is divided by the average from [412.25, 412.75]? 0.91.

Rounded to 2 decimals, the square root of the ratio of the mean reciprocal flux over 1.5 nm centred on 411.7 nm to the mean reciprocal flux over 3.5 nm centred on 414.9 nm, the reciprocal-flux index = 0.96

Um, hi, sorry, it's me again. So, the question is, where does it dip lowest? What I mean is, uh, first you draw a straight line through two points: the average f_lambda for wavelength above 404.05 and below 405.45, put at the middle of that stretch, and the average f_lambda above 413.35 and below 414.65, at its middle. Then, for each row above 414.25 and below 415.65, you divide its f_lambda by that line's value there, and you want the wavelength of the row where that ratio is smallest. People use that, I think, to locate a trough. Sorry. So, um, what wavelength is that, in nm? 415.2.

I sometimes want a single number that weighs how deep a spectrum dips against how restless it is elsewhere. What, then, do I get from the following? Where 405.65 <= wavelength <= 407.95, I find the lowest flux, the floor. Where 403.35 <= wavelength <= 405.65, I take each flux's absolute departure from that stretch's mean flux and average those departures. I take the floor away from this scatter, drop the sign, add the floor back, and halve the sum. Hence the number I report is 8.4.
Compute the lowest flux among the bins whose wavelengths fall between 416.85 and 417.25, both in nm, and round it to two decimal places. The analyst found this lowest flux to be 8.65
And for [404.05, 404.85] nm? 7.64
